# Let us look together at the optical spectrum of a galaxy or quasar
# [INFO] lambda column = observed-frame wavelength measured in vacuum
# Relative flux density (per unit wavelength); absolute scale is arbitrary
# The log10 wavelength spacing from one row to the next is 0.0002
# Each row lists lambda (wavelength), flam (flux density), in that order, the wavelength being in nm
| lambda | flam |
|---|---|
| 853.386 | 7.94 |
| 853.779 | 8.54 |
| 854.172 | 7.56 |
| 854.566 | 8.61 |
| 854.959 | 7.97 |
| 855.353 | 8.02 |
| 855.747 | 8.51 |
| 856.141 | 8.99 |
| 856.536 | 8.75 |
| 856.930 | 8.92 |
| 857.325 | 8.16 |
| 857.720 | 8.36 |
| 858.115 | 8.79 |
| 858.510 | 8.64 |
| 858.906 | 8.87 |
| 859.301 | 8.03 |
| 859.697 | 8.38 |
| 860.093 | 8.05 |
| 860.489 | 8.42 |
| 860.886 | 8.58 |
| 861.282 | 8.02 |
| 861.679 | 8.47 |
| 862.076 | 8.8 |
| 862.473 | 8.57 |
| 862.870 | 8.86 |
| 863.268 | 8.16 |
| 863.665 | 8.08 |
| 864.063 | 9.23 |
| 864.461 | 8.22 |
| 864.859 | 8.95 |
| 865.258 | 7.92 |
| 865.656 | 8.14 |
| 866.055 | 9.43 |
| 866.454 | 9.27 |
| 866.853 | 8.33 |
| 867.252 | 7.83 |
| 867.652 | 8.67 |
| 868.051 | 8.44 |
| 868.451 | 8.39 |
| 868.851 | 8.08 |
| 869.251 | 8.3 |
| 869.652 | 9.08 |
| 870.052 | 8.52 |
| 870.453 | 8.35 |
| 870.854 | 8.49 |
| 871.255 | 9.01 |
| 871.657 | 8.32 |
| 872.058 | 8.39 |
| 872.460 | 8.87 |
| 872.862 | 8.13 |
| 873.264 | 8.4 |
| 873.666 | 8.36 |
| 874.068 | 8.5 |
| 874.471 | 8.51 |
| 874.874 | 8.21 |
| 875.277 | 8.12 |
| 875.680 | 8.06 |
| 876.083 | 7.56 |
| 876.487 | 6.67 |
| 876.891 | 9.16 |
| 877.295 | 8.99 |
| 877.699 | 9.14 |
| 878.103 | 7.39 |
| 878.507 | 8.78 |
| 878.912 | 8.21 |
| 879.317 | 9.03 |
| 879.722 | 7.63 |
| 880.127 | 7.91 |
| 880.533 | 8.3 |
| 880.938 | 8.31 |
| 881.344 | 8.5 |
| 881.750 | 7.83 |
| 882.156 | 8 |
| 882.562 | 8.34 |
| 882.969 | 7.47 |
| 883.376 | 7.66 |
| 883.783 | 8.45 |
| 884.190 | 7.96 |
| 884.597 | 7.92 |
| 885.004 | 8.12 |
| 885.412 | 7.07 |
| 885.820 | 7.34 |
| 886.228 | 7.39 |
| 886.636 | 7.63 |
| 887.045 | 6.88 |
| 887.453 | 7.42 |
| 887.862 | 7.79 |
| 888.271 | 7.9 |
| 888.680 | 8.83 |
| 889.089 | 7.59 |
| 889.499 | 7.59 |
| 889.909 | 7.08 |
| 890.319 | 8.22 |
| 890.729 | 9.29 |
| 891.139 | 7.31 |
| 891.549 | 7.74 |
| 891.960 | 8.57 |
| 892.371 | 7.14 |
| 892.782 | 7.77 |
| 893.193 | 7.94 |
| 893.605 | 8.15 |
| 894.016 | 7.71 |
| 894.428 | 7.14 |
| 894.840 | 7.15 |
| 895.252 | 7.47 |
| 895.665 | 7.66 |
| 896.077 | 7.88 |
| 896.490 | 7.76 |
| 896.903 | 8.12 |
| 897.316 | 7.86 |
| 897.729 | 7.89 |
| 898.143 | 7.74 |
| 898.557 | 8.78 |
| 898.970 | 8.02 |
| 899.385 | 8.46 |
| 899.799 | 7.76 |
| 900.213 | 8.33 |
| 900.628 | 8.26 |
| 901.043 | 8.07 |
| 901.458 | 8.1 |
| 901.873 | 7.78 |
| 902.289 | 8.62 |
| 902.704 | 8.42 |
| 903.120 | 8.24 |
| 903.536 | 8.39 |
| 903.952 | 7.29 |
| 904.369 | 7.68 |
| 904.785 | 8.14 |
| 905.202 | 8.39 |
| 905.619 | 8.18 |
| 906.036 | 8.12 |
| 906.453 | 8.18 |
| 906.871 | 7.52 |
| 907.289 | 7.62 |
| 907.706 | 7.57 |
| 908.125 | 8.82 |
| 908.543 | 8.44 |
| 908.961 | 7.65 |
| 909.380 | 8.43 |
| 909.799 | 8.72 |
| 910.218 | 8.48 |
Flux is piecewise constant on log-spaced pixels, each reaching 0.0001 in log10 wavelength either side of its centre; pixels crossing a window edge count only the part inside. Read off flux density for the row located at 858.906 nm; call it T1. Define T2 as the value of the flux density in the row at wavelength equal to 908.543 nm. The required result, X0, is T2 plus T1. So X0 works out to 17.3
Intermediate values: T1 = 8.87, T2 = 8.44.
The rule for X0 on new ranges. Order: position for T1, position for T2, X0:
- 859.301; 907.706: 15.6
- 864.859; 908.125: 17.8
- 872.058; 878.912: 16.6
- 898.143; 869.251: 16.0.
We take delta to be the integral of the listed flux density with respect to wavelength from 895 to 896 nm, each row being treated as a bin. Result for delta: 7.59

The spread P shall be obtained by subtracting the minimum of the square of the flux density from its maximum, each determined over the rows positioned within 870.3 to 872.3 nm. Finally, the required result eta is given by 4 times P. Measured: 48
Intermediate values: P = 12.0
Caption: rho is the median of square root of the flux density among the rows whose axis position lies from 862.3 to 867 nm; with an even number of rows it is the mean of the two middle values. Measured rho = 2.91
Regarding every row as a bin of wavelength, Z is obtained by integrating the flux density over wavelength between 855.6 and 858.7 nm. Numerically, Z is 26.8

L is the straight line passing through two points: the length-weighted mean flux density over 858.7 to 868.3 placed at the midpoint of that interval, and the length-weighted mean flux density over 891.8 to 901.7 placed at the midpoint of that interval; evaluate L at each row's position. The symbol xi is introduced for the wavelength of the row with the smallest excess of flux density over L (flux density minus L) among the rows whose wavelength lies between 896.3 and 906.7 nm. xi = 903.952 nm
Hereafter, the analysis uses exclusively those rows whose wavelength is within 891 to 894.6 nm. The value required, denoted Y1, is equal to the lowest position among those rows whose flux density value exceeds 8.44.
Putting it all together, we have 891.960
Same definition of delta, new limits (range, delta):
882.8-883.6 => 6.07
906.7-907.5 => 6.06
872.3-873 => 5.96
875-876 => 8.04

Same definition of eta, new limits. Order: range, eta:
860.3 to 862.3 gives 52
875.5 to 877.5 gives 158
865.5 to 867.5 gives 110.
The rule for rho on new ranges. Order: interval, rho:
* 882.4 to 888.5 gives 2.77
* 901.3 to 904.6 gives 2.86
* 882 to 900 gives 2.79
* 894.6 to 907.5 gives 2.84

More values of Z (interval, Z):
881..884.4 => 27.3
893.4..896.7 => 25.1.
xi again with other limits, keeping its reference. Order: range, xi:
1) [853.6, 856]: 854.172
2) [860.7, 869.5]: 867.252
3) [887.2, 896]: 889.909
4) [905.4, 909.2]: 906.871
